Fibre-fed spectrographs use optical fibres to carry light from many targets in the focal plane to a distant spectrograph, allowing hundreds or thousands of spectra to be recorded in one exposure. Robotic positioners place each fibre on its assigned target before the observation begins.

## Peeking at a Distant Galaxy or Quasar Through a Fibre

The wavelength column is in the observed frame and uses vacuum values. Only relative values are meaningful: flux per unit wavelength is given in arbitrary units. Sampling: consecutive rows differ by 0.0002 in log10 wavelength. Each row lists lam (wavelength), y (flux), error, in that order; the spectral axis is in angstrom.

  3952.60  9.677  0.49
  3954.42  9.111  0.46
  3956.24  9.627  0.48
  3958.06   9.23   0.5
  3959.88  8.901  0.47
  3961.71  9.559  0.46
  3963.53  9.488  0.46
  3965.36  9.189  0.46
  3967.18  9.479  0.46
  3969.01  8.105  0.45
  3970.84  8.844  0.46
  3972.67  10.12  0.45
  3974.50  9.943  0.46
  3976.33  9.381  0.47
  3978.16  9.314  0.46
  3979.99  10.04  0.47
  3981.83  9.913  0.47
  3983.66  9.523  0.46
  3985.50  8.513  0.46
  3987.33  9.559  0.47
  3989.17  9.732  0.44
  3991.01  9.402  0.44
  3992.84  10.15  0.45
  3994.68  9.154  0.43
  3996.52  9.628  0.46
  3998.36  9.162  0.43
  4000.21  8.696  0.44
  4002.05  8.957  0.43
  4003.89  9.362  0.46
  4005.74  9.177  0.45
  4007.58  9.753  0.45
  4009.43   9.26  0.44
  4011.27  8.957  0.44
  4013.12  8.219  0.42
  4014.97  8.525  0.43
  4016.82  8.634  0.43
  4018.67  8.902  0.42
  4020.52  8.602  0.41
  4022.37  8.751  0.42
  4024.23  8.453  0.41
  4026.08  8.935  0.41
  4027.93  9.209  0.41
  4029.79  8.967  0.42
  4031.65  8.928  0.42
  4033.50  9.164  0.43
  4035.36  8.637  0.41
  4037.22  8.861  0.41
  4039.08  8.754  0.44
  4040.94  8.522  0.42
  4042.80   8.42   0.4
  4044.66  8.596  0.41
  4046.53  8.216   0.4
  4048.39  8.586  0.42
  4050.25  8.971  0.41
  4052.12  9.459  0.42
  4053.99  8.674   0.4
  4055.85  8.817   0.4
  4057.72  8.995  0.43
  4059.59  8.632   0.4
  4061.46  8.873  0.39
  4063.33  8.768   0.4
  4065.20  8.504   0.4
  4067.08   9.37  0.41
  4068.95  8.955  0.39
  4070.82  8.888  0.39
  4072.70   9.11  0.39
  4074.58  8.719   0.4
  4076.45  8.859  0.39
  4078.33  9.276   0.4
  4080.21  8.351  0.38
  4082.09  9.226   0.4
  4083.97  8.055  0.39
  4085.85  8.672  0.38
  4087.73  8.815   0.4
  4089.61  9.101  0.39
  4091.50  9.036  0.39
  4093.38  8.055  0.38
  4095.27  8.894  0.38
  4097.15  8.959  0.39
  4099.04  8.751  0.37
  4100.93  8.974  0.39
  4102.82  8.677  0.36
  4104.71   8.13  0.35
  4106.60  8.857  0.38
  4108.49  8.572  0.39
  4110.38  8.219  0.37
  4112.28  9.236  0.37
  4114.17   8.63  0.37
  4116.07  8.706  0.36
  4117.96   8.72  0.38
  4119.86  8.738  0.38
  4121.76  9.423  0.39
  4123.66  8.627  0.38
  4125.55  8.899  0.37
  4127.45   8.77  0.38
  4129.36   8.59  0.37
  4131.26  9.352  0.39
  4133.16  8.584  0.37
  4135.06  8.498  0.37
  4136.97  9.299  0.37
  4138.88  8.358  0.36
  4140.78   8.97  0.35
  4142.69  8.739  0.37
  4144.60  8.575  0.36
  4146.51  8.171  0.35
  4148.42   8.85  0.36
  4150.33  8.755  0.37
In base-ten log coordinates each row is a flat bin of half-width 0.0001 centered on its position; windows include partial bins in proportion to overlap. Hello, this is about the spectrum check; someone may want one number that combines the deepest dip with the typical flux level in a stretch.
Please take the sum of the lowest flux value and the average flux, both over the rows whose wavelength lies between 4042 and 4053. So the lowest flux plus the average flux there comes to 16.9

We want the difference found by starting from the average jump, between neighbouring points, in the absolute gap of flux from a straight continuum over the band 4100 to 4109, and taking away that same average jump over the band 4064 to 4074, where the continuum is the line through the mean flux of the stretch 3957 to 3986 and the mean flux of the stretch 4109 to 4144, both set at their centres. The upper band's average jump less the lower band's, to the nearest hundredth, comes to 0.28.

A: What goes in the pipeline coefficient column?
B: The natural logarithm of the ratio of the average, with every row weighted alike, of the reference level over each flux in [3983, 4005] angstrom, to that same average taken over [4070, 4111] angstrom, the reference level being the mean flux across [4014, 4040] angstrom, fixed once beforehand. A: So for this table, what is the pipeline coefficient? -0.06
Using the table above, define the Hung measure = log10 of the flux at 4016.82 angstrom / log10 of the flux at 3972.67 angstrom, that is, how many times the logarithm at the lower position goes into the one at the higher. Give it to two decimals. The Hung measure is 0.93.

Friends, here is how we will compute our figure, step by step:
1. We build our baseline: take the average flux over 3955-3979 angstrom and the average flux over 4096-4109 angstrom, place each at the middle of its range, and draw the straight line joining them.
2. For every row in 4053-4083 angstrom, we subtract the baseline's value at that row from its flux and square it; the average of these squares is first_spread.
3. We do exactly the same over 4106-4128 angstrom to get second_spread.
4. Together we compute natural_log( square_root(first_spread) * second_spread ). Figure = -3.4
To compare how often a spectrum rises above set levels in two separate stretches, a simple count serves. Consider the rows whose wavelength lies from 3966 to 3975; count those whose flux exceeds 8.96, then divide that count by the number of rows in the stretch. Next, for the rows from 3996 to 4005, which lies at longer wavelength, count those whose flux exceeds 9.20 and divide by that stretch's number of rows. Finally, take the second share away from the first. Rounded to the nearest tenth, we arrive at 0.2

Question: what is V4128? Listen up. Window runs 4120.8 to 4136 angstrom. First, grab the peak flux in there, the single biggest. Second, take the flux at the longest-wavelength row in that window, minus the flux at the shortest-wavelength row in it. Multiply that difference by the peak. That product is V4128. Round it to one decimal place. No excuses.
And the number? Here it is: -8.7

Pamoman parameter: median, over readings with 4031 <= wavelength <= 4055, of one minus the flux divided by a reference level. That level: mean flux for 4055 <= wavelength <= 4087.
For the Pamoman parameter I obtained 0.017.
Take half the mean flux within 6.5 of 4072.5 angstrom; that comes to 4.51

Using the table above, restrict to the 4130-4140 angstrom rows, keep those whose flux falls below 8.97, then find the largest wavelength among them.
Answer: 4138.88 angstrom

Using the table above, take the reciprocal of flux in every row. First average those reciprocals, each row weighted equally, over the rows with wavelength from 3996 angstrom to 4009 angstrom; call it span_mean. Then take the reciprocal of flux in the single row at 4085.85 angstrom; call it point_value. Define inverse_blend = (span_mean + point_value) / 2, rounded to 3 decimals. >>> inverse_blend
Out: 0.112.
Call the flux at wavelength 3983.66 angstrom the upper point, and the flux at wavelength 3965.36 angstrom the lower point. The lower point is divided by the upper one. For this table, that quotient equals 0.96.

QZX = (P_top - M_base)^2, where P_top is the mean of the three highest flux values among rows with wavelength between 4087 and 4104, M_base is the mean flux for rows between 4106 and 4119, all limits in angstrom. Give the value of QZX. 0.11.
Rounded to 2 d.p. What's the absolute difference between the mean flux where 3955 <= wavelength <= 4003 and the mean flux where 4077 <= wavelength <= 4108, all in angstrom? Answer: 0.63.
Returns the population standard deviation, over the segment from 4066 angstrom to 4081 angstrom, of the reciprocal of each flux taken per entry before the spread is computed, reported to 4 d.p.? 0.0039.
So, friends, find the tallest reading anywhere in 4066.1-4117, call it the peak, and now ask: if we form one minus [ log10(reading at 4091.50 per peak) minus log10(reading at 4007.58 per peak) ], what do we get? 1.03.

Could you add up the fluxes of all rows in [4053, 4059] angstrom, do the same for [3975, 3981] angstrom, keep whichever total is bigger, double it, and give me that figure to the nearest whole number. 57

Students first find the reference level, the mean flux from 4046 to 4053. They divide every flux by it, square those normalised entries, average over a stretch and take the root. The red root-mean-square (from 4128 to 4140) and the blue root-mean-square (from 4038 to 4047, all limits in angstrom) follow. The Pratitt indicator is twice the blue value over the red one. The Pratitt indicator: 1.94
